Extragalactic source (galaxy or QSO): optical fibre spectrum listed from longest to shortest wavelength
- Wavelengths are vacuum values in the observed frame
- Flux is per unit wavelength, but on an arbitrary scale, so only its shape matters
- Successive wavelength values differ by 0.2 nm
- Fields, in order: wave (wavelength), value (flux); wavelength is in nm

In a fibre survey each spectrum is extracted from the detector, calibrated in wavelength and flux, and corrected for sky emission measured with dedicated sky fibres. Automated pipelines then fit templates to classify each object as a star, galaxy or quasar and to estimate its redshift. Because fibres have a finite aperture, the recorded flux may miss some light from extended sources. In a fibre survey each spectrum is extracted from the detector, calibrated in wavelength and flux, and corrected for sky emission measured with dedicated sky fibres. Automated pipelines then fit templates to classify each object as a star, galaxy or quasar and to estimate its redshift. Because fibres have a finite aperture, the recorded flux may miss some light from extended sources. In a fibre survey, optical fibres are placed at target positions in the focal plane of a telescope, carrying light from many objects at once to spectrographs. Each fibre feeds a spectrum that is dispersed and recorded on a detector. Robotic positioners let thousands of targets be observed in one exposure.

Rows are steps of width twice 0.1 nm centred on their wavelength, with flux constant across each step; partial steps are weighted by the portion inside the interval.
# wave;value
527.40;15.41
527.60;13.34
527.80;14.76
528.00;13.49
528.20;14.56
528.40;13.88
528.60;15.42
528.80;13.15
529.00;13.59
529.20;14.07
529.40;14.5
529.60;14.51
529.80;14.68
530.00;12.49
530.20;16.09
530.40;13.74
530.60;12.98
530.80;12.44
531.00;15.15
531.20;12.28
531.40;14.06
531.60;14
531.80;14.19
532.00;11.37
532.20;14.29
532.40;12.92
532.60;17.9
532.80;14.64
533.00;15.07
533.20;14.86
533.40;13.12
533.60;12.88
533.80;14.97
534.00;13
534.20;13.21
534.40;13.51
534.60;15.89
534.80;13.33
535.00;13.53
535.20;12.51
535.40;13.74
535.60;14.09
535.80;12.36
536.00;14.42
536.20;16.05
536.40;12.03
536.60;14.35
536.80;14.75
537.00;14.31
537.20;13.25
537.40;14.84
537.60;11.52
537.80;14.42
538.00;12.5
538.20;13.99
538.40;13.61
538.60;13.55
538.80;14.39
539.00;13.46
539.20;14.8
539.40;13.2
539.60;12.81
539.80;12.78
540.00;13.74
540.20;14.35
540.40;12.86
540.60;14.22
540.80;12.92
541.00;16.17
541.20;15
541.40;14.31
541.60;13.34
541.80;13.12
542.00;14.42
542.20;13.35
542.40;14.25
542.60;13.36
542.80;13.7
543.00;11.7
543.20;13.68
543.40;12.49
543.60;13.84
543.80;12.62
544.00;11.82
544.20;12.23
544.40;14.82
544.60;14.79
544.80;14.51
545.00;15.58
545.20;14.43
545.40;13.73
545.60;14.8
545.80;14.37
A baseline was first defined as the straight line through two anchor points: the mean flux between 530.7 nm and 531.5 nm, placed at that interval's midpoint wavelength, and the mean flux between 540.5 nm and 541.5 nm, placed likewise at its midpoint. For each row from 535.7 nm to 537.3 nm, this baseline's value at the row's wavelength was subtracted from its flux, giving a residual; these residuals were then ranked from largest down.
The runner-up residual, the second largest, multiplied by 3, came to 2.0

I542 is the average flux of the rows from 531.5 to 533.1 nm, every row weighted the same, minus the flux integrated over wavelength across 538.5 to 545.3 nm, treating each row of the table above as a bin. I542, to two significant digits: -79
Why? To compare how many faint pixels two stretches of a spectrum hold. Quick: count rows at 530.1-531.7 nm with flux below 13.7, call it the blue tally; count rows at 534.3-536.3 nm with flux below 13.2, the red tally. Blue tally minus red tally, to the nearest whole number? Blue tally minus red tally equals 1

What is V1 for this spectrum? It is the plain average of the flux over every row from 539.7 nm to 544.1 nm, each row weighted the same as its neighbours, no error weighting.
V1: 13.55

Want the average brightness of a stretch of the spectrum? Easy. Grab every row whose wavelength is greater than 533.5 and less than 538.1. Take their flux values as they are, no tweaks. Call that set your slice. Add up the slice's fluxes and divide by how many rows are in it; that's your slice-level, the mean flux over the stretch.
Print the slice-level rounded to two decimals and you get 13.72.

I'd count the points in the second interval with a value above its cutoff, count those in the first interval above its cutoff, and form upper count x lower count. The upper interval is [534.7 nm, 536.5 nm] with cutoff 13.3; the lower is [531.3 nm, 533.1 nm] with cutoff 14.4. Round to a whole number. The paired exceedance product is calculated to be 18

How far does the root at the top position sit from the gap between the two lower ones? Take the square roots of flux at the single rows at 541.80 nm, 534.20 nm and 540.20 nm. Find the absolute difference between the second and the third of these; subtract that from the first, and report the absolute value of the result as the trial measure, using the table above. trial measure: 3.47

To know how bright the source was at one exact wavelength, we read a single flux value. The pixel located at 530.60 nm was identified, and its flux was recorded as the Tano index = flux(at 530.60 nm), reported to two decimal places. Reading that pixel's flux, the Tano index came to 12.98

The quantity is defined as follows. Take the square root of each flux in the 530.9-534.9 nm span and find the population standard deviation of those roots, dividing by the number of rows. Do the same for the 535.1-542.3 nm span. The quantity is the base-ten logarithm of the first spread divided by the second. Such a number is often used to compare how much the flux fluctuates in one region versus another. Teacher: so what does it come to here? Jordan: 0.13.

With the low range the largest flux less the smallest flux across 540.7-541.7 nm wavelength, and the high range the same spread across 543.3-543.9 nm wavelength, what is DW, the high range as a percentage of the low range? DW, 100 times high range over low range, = 42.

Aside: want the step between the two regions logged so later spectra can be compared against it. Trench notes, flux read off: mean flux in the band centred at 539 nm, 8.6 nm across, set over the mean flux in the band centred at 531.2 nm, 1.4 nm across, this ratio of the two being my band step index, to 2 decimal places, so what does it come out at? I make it 1.01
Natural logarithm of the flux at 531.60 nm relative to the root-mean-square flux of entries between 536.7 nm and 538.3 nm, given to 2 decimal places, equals 0.02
